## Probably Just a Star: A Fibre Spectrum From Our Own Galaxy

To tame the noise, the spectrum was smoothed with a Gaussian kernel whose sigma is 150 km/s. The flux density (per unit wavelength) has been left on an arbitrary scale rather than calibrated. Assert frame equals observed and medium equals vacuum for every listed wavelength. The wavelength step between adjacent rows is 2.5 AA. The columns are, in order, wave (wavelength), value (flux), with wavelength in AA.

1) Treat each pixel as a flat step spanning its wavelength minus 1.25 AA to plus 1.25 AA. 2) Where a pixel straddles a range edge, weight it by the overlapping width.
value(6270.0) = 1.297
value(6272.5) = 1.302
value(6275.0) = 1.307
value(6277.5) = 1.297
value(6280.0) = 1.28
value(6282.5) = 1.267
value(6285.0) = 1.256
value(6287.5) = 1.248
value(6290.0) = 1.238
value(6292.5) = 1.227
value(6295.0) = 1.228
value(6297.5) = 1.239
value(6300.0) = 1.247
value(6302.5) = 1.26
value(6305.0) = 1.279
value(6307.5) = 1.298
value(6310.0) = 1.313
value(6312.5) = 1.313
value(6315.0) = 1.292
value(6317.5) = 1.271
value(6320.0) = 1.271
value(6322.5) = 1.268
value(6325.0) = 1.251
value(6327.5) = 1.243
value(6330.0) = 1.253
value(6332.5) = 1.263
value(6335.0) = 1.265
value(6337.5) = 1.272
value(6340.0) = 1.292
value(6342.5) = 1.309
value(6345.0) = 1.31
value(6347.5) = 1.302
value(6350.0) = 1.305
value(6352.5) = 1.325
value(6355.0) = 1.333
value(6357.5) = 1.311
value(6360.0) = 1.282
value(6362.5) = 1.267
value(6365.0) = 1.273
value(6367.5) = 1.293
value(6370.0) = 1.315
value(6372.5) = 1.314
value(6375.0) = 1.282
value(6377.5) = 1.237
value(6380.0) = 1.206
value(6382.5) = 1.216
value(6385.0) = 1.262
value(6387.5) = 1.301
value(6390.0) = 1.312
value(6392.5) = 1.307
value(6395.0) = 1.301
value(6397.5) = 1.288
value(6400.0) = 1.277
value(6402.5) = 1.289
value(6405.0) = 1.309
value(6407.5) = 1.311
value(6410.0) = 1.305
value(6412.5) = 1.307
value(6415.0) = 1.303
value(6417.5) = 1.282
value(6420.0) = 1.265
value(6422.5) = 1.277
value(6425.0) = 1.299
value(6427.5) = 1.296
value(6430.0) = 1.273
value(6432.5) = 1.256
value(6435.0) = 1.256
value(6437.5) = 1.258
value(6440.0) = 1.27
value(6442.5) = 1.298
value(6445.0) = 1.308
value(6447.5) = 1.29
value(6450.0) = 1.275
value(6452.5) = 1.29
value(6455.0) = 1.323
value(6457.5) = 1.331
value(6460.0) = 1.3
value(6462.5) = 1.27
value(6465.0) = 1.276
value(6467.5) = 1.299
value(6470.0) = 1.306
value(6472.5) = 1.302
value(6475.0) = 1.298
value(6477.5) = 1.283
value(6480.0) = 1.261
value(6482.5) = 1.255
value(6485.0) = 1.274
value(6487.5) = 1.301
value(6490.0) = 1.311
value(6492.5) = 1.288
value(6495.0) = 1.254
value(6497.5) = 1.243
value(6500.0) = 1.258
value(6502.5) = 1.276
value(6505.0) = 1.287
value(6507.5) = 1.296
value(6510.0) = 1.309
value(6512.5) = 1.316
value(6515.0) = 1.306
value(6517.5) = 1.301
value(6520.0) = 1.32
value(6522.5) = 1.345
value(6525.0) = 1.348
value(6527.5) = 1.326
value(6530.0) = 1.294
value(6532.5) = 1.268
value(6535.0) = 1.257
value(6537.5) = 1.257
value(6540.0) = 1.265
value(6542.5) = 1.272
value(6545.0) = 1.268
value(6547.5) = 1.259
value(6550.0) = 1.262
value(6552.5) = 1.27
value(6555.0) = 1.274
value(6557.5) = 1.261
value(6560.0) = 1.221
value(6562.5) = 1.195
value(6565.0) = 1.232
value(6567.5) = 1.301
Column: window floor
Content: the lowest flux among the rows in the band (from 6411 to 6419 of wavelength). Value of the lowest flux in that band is 1.282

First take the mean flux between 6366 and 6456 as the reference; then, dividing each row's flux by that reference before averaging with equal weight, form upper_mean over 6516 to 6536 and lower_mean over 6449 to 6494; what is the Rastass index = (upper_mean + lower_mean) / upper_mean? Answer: 1.99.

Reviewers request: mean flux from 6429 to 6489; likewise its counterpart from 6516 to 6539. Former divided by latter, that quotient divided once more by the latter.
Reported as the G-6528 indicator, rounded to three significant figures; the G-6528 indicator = 0.759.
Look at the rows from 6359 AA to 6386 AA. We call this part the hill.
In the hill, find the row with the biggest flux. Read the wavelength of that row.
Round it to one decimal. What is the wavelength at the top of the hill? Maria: 6370.0 AA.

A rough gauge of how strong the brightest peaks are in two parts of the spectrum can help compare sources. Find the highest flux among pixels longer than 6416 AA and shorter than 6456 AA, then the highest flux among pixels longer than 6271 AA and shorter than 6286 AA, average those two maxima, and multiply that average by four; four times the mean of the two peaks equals 5.26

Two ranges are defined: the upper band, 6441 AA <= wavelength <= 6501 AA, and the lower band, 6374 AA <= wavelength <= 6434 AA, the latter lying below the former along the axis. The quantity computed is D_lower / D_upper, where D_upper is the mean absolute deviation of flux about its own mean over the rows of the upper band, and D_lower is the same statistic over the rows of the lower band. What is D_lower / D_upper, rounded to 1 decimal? 1.2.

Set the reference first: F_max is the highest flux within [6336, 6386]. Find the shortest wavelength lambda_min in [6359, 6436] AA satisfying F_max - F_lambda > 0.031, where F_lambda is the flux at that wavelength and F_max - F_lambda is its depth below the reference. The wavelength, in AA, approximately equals 6360.0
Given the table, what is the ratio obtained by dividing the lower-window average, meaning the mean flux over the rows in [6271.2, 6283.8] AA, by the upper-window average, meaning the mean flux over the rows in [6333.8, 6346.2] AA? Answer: 1.00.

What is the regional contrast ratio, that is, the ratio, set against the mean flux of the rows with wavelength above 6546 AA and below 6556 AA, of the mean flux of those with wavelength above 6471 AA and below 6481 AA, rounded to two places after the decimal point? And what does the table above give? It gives 1.02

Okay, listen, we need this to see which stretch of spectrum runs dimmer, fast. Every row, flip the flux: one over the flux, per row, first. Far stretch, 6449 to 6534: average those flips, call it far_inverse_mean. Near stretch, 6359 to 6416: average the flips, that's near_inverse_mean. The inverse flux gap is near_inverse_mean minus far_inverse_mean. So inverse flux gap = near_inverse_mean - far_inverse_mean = 0.005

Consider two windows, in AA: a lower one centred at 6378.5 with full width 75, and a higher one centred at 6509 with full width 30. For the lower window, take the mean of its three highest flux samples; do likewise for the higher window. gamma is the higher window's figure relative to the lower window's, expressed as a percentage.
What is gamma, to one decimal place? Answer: 100.2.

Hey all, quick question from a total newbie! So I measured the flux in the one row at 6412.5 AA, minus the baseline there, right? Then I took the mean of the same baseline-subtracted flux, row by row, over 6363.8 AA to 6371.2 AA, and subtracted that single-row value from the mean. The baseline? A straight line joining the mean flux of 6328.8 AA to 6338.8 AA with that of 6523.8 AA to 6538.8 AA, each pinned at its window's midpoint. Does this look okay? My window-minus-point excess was -0.01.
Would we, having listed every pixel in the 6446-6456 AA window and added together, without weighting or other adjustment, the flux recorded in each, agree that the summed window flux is 5.18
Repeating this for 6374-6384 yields 4.94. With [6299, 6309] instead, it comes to 5.08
